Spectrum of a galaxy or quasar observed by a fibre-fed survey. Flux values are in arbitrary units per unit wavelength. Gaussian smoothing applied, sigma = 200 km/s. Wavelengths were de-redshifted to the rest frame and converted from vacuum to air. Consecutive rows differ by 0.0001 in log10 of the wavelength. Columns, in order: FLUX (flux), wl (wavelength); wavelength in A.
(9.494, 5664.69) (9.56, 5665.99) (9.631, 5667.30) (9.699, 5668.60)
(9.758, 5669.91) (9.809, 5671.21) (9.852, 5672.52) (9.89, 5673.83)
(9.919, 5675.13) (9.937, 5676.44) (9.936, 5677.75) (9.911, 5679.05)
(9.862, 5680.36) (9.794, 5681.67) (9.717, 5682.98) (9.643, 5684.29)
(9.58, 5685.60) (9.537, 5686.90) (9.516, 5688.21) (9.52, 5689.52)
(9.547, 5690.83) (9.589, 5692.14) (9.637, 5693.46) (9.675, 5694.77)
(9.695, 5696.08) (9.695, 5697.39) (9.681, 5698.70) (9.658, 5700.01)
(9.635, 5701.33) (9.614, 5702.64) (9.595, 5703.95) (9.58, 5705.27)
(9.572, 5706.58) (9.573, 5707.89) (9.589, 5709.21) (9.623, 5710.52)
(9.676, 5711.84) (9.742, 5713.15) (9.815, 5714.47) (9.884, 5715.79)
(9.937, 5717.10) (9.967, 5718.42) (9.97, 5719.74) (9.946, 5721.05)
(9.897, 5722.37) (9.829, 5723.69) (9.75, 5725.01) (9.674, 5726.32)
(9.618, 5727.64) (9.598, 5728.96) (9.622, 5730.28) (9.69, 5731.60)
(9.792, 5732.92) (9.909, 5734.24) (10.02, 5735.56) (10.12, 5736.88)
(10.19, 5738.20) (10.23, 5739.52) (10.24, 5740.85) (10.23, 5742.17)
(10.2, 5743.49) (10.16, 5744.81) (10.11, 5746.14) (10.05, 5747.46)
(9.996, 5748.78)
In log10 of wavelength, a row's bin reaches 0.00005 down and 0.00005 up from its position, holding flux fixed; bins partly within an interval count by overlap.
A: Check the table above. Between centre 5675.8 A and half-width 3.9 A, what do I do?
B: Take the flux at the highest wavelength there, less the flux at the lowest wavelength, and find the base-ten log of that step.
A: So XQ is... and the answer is -1.23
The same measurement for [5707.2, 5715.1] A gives -0.62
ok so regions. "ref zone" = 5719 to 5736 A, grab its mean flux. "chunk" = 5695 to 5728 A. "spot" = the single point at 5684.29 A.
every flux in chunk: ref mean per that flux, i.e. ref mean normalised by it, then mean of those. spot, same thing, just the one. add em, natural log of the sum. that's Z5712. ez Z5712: 0.704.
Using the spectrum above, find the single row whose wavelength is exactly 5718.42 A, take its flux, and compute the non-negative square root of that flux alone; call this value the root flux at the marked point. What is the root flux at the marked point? 3.16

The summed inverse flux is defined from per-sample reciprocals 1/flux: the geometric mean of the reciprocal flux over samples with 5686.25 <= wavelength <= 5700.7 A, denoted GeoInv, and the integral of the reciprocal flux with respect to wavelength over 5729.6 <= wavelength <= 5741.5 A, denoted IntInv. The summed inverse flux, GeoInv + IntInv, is 1.3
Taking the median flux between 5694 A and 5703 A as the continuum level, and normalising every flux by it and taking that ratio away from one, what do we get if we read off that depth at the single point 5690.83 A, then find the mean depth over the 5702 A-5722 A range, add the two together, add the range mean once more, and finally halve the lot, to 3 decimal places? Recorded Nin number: 0.000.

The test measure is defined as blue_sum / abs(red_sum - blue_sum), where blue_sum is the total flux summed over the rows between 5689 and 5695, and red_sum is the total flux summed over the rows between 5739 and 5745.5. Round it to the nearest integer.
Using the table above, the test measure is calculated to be 16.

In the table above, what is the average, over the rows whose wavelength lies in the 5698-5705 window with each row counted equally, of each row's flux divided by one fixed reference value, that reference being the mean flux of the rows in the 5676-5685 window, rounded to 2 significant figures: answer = 0.98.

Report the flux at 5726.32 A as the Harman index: 9.674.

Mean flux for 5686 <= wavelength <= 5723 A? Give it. 9.69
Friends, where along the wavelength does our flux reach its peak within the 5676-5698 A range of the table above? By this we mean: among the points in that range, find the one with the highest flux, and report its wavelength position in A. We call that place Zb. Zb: 5676.44 A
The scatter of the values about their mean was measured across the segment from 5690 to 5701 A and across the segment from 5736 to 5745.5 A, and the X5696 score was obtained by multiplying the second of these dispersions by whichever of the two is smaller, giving 0.002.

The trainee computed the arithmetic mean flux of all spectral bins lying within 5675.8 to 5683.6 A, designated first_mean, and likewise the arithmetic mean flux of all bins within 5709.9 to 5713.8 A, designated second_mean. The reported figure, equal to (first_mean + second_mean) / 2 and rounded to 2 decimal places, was 9.77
